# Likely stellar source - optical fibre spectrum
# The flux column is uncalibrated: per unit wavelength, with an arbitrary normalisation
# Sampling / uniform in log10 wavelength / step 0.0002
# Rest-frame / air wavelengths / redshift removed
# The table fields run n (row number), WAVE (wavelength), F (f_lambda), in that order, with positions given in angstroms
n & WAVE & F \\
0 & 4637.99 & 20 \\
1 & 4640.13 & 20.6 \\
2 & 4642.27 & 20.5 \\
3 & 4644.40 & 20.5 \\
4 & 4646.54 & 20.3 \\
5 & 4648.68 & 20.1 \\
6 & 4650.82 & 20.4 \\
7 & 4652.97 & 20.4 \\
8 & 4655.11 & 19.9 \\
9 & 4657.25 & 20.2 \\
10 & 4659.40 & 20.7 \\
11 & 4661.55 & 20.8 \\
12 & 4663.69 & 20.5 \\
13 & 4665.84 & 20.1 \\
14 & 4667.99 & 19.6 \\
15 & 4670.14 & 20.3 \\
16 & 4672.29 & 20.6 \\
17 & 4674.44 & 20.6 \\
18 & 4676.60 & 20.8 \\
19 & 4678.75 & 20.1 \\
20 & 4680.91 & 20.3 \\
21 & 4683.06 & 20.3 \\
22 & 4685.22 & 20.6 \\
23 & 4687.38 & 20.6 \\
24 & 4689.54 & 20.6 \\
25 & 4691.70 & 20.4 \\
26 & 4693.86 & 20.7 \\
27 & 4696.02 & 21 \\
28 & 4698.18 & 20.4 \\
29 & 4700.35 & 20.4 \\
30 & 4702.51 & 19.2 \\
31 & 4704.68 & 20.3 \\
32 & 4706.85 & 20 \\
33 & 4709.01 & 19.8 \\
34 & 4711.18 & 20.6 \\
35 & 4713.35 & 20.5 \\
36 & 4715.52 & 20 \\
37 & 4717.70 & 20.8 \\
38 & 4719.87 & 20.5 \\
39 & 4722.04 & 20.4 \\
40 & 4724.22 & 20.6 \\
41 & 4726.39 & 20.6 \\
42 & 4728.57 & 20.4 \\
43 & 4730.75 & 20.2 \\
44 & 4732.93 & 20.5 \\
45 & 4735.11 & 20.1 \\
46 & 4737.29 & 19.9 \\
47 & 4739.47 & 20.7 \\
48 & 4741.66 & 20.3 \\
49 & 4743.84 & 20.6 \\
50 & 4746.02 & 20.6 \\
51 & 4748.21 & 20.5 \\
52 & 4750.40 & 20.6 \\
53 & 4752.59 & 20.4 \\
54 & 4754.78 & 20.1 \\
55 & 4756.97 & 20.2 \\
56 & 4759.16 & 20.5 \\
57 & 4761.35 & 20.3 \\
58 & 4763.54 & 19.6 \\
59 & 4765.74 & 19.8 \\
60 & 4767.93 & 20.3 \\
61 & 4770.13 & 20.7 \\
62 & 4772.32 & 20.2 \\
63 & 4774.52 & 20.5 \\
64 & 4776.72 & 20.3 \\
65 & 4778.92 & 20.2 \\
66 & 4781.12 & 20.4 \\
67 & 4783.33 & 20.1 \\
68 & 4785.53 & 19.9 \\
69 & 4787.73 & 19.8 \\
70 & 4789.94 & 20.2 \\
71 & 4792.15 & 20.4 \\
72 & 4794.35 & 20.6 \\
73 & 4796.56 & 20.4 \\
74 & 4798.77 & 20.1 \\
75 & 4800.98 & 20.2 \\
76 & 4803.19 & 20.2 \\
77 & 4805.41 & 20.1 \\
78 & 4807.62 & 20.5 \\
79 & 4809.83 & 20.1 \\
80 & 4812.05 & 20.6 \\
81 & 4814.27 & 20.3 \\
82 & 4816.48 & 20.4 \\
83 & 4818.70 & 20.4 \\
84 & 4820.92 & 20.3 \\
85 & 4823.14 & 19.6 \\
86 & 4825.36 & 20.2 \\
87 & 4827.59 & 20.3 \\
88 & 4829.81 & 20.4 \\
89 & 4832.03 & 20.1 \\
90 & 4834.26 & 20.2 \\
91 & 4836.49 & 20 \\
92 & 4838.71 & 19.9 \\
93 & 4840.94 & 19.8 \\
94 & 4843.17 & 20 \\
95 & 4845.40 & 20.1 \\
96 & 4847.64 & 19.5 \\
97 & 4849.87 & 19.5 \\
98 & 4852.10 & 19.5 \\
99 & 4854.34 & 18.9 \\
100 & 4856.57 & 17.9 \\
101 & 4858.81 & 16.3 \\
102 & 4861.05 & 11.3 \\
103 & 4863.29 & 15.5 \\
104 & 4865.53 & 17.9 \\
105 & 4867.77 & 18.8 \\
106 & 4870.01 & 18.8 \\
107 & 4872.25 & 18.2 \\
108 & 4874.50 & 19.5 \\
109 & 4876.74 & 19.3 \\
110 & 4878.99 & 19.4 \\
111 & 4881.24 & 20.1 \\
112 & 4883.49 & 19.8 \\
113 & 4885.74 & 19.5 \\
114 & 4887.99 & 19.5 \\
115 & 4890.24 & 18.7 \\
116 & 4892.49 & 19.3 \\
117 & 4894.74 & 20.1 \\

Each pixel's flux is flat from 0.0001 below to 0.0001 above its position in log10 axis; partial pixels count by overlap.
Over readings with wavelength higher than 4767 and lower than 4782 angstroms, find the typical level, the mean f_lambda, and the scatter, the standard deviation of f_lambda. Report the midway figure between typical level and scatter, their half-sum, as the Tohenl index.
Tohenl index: 10.3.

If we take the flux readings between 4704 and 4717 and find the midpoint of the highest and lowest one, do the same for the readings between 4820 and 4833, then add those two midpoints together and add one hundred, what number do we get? 140.2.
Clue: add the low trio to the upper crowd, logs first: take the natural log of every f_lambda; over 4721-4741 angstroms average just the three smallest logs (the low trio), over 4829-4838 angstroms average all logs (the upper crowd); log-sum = 6.00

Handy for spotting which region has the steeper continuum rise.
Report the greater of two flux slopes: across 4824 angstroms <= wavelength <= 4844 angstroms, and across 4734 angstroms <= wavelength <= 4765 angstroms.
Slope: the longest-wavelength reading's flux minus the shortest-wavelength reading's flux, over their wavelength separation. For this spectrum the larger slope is -0.011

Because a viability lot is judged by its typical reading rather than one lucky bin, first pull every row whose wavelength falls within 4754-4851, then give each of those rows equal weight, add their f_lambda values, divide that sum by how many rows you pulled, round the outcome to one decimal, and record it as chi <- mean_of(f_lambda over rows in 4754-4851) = 20.2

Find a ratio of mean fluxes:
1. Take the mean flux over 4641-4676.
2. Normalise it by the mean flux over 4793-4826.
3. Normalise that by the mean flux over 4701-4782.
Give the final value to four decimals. 0.0494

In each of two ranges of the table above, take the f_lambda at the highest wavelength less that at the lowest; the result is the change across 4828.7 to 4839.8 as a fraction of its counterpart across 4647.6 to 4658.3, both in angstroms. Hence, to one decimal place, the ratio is -5.0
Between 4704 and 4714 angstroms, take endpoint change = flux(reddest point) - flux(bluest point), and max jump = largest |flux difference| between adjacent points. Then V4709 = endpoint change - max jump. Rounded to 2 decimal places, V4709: -0.60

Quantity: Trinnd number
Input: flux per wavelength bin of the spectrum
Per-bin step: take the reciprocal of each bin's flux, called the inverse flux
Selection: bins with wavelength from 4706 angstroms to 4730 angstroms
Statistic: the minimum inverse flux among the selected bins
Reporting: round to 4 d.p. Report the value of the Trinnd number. 0.0481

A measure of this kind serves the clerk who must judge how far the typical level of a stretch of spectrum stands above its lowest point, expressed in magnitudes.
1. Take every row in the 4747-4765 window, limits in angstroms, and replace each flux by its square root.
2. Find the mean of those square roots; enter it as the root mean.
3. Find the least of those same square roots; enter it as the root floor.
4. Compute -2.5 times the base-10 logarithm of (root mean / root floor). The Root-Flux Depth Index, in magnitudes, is -0.018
